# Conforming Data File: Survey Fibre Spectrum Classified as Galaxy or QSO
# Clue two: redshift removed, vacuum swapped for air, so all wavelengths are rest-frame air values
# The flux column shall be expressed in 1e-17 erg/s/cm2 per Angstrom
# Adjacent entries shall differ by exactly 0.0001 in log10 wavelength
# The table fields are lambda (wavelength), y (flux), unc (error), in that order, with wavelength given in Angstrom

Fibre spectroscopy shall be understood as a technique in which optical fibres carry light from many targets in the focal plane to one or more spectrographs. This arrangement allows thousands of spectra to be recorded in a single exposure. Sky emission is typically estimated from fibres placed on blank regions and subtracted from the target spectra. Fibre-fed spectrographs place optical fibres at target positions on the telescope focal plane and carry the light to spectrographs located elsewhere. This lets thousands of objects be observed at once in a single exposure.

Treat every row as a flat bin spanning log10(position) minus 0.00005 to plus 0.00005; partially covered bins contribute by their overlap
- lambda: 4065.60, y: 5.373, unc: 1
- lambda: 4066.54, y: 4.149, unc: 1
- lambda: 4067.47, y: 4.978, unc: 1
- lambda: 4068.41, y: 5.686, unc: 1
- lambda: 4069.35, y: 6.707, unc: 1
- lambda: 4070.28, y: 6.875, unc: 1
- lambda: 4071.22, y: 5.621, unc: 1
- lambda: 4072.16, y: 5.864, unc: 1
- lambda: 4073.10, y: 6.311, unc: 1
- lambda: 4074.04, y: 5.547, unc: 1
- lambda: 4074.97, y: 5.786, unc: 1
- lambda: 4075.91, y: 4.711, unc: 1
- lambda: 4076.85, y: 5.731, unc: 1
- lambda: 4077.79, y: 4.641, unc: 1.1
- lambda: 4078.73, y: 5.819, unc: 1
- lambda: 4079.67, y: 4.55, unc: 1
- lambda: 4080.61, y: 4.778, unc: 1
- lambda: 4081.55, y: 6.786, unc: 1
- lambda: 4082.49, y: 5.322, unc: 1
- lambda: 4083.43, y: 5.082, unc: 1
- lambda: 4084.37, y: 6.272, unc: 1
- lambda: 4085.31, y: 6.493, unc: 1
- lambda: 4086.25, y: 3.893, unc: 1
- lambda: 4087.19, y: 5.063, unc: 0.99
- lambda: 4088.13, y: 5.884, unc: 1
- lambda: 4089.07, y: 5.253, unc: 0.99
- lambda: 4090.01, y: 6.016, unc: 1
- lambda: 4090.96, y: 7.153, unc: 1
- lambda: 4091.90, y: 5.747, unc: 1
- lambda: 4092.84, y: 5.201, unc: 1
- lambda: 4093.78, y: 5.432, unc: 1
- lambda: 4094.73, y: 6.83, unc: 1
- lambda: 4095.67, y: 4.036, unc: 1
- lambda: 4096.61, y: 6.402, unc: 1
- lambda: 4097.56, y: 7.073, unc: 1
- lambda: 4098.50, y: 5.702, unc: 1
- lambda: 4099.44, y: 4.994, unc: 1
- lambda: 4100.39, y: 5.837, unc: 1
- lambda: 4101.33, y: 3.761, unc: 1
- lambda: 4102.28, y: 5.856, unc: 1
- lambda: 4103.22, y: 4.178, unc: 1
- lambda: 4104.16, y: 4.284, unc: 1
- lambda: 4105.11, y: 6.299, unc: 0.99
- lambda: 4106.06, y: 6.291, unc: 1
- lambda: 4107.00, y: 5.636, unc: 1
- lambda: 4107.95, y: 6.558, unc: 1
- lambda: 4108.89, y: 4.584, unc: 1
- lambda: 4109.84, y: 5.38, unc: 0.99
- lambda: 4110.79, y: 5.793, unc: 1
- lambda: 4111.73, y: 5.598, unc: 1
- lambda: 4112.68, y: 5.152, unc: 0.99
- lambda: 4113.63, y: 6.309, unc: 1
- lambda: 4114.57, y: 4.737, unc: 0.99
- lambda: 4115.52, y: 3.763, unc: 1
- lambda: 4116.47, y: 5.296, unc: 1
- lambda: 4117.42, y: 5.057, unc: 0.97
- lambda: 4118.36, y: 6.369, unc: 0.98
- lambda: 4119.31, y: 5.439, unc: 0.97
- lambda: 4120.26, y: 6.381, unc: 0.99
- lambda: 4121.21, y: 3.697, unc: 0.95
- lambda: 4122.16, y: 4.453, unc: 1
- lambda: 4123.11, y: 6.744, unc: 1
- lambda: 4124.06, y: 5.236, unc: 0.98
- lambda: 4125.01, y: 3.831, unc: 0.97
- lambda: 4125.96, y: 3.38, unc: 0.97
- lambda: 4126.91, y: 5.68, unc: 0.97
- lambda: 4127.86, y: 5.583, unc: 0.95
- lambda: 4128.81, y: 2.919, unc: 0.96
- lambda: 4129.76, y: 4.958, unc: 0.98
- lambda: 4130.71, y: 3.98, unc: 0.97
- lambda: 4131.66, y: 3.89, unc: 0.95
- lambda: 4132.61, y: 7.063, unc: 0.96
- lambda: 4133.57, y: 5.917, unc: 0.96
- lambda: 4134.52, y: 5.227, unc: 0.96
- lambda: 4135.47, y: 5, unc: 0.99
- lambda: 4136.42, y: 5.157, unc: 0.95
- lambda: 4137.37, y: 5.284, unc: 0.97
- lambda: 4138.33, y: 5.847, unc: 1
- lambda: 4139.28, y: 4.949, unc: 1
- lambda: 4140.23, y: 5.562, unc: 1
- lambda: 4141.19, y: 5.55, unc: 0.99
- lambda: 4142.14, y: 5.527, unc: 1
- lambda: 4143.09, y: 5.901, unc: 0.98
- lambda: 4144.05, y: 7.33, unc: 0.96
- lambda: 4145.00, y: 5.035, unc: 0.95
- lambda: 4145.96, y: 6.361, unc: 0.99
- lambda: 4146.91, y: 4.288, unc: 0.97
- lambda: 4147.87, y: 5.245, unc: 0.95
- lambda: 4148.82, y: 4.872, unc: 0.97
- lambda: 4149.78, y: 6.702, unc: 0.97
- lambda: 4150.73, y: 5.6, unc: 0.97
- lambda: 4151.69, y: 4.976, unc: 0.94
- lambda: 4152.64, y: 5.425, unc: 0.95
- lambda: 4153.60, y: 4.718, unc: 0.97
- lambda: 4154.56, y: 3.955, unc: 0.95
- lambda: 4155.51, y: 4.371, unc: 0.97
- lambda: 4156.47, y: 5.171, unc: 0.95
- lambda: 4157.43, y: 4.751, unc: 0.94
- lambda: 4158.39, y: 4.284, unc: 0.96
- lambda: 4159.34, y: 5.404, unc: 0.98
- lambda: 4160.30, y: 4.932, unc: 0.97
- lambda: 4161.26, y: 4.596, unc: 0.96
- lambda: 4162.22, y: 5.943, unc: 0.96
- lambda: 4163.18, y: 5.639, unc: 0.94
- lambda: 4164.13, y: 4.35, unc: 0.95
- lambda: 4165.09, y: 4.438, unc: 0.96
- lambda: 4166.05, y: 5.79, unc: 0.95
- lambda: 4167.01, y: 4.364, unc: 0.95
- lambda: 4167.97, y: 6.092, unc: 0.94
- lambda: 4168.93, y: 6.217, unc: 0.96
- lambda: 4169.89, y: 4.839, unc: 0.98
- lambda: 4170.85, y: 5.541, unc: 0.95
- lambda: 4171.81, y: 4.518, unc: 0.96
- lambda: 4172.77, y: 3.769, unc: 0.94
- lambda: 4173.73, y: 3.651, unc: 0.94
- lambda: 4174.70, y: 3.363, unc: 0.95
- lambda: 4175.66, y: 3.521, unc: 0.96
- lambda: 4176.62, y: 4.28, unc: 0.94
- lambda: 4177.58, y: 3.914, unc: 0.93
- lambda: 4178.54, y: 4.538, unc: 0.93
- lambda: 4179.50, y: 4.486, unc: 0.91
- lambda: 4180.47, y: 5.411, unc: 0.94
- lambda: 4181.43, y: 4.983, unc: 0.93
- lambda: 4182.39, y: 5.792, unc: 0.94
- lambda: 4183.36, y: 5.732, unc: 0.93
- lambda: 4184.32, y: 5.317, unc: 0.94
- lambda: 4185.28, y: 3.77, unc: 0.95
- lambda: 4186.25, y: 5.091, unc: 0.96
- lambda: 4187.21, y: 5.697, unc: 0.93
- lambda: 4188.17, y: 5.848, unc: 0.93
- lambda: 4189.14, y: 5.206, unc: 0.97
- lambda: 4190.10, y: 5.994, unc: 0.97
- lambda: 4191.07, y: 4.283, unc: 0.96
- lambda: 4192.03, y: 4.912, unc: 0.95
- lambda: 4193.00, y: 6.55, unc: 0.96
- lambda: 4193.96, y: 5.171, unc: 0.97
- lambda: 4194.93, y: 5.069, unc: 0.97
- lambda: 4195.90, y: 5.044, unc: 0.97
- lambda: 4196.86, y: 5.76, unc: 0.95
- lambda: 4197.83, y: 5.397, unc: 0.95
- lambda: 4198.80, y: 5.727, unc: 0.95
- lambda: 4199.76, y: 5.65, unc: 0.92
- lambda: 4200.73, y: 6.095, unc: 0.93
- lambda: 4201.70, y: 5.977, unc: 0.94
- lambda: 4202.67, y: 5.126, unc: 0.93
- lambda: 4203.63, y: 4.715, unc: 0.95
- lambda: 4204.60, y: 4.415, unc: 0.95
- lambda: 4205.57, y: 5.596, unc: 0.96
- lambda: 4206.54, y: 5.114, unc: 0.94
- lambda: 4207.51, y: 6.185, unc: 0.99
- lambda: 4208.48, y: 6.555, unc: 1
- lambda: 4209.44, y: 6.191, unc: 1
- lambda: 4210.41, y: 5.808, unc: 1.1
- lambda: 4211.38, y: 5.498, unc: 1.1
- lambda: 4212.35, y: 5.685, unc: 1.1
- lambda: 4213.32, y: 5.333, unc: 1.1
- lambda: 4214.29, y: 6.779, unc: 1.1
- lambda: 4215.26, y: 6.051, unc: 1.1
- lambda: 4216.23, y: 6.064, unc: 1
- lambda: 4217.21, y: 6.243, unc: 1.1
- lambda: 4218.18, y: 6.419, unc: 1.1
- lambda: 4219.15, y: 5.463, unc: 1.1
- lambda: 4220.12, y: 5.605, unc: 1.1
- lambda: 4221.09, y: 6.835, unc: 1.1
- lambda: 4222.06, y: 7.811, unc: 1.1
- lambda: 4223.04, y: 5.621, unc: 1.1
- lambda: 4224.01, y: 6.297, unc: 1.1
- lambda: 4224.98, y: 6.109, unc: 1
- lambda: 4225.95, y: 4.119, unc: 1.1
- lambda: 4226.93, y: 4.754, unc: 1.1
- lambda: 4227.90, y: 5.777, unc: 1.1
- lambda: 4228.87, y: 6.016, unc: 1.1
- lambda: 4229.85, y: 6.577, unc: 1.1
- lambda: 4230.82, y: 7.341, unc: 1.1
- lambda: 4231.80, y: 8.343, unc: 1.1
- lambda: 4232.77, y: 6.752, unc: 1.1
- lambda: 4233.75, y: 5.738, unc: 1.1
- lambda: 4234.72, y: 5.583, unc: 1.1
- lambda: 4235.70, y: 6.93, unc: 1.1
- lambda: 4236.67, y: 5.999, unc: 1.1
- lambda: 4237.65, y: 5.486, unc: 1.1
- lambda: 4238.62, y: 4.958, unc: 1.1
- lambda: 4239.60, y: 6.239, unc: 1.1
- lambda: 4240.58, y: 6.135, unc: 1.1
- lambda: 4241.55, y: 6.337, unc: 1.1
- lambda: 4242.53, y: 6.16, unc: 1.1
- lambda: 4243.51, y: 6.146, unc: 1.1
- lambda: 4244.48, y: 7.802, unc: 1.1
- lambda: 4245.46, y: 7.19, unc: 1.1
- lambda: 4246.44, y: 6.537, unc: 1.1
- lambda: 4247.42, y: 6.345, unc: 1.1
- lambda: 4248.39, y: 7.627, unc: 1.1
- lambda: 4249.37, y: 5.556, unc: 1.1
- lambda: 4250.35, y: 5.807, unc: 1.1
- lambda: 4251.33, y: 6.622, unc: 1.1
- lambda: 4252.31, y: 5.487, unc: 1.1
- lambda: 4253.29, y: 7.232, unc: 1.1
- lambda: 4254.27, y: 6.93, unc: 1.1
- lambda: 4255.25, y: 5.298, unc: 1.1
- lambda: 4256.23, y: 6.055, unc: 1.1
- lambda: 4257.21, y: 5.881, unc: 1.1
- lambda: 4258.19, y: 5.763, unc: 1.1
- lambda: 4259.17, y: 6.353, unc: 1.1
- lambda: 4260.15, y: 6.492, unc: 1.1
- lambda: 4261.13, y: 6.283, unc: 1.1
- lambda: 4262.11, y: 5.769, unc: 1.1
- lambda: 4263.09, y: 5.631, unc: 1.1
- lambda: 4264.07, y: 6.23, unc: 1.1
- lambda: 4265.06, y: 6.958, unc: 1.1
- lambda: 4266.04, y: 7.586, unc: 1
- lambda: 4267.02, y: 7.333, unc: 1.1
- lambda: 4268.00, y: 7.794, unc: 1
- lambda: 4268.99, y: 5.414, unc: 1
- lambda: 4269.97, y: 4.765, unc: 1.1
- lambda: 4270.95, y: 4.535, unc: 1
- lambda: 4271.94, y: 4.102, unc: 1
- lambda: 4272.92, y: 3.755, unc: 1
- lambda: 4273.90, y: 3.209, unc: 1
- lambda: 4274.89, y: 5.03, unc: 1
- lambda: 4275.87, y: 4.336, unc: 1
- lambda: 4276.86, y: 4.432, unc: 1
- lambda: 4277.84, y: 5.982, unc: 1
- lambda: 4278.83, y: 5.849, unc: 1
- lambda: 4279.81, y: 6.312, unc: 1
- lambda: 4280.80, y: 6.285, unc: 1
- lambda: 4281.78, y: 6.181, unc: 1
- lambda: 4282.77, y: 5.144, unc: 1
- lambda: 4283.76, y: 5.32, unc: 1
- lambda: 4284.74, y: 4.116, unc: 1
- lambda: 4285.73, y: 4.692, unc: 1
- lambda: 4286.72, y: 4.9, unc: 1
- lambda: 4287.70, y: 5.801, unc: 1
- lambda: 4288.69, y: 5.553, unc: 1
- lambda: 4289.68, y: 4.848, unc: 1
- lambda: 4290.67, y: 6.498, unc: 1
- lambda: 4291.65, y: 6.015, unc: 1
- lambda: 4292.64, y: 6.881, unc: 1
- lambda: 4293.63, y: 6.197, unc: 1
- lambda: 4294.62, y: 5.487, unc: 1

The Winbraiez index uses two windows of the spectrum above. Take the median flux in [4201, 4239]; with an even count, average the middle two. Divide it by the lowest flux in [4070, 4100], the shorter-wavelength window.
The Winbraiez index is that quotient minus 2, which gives -0.46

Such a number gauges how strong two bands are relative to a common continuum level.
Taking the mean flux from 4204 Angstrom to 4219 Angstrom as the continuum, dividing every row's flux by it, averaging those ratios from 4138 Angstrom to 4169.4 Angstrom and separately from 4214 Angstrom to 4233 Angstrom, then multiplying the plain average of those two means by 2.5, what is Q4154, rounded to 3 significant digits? 2.46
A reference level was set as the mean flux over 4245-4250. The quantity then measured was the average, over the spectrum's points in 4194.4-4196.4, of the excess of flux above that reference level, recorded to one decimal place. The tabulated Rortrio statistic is -1.6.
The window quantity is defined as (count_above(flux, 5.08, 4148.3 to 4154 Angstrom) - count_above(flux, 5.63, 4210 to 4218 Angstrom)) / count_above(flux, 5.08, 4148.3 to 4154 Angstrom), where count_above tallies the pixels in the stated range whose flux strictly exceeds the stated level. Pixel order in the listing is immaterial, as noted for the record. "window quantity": -1.0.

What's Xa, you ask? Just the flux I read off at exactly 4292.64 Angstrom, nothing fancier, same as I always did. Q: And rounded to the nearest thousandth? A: 6.881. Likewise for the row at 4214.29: 6.779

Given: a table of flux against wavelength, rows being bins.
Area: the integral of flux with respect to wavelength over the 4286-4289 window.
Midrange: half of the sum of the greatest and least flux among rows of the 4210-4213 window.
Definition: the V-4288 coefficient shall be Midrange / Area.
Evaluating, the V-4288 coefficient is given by 0.352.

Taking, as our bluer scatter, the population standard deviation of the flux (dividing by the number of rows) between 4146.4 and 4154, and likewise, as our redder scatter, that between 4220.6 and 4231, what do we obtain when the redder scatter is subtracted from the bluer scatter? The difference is -0.3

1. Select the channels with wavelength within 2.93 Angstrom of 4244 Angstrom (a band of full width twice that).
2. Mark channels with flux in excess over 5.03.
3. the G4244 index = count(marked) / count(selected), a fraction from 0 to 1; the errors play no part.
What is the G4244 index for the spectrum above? 1.00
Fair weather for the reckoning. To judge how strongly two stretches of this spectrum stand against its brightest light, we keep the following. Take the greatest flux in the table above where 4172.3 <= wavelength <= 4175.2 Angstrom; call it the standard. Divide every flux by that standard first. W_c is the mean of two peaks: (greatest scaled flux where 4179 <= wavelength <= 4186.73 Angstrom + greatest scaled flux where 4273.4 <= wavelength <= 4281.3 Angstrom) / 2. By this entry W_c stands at 1.61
